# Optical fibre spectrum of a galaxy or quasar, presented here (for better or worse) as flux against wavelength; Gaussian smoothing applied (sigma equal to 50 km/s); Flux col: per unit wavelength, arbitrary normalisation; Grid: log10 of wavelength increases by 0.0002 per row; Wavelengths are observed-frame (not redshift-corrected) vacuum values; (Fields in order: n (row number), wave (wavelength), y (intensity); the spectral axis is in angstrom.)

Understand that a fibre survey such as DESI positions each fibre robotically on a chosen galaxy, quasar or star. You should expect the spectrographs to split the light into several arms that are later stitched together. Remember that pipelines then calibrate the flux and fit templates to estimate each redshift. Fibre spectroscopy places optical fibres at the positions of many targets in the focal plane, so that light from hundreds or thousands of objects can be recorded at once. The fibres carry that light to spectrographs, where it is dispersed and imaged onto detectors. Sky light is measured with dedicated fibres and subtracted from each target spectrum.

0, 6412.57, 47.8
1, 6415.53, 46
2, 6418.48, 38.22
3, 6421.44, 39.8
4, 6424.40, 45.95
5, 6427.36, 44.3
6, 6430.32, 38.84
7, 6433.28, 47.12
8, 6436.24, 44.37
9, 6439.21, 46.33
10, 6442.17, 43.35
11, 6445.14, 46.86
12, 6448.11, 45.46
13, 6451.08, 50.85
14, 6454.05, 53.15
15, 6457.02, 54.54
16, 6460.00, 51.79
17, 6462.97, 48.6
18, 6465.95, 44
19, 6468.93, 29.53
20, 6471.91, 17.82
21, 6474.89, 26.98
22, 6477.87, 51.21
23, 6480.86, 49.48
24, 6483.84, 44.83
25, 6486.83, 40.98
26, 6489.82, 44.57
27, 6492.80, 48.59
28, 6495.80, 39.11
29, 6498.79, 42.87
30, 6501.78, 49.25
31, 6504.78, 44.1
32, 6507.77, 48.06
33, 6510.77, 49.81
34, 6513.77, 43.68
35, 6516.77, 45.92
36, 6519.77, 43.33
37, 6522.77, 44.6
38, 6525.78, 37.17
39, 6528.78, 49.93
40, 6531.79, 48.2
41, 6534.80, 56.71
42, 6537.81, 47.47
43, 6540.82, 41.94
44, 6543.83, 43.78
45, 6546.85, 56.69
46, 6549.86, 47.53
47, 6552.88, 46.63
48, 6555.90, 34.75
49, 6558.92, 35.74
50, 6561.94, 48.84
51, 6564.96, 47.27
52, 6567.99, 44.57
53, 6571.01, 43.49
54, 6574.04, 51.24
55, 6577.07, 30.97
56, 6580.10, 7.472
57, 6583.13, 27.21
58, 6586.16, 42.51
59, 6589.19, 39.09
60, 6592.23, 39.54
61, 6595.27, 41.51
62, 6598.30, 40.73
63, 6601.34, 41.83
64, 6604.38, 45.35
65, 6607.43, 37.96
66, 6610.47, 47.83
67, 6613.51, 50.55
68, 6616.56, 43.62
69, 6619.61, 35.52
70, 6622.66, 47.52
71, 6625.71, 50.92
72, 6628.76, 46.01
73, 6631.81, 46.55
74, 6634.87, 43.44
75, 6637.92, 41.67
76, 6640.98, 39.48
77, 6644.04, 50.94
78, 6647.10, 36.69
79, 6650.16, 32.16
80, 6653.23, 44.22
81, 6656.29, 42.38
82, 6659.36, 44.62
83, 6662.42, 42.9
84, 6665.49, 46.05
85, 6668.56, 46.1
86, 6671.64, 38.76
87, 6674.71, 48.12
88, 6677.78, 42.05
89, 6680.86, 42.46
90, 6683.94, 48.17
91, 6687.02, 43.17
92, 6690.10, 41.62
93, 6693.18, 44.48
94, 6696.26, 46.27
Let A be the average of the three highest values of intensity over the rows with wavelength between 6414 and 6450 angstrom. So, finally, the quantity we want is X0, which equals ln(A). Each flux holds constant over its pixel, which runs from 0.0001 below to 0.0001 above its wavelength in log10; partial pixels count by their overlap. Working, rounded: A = 47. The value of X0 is 3.85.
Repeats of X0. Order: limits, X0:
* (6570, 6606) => 3.84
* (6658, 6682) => 3.84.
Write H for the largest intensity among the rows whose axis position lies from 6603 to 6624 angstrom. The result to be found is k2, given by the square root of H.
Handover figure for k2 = 7.11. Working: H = 50.55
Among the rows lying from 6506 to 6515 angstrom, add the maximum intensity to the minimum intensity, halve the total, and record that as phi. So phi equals 46.7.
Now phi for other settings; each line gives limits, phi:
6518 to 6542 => 46.9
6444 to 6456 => 49.3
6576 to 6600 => 25.0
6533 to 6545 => 49.3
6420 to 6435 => 43.0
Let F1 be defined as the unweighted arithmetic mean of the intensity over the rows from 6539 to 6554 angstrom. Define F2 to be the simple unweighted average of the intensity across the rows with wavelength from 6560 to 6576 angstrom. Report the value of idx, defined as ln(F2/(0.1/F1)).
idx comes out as 10.0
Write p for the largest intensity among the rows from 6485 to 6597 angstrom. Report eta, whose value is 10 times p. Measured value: 567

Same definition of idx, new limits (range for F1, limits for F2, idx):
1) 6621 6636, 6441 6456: 10.0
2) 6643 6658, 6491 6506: 9.8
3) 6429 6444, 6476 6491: 9.9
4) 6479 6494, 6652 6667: 9.9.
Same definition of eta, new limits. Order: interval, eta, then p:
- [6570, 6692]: 512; 51.24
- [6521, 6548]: 567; 56.71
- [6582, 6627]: 509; 50.92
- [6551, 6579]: 512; 51.24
